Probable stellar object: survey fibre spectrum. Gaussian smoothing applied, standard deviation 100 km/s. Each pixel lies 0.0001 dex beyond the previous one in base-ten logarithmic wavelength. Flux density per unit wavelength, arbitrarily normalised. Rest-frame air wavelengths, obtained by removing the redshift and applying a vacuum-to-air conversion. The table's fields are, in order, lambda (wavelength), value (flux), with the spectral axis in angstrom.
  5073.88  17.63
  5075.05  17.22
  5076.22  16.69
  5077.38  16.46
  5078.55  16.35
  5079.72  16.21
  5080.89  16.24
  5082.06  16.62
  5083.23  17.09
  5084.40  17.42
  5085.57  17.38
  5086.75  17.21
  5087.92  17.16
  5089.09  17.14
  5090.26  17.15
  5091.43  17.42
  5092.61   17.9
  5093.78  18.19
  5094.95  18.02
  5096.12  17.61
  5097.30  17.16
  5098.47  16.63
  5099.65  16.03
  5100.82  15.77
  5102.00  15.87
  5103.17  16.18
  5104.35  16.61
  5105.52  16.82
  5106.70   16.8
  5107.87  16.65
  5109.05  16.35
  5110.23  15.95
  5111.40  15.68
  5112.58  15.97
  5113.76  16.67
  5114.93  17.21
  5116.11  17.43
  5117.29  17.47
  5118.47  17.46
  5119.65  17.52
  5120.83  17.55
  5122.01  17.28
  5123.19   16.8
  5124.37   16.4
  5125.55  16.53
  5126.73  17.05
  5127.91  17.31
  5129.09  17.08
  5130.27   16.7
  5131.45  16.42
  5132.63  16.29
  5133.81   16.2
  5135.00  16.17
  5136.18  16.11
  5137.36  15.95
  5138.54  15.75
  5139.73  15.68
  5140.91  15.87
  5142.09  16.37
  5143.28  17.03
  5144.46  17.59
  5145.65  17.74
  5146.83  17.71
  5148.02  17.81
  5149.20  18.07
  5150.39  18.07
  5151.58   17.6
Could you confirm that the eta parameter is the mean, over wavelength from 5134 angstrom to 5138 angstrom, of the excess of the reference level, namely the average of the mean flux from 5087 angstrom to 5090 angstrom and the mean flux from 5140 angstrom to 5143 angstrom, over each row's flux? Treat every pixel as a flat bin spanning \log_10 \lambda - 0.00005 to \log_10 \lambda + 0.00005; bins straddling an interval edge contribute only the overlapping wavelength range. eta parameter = 0.6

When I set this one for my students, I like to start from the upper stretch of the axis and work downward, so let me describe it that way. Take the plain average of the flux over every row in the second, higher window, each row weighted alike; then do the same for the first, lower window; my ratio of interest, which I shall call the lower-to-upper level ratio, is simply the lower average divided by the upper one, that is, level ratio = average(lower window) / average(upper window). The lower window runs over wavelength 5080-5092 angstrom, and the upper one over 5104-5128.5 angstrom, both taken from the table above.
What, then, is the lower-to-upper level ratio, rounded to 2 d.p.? 1.01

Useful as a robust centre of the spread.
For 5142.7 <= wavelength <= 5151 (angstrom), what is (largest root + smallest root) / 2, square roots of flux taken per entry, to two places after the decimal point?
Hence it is 4.19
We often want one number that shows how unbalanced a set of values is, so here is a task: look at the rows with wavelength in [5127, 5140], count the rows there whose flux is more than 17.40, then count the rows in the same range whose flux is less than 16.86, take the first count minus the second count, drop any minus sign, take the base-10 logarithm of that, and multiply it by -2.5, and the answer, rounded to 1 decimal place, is -2.4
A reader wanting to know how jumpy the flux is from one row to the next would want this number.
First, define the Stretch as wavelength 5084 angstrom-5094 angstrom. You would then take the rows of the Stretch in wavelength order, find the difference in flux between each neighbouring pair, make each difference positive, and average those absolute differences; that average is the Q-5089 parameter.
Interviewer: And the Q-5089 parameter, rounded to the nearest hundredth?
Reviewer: 0.17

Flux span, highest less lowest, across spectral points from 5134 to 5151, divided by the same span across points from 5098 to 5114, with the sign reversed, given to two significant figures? -2.1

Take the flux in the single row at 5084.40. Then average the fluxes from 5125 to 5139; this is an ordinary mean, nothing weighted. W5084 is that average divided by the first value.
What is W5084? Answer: 0.95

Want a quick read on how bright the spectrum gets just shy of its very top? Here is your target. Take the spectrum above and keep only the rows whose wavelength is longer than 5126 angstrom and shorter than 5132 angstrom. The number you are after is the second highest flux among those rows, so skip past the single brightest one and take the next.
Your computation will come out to 17.08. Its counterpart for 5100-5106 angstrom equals 16.61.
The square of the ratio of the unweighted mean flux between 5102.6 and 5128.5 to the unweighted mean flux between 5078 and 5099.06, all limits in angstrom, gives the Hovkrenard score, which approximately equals 0.96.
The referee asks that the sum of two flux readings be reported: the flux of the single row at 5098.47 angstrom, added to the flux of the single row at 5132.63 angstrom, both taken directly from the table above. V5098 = 32.9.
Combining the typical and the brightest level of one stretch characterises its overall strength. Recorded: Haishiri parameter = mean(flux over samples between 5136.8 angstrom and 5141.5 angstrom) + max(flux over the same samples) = 31.8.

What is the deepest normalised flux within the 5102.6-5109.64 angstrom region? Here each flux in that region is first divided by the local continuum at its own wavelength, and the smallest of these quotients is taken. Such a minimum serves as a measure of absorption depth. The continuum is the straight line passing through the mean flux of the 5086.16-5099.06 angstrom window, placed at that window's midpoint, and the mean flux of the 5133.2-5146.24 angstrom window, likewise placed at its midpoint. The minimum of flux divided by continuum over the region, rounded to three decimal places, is 0.941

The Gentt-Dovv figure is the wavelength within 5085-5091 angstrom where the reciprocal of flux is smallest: 5085.57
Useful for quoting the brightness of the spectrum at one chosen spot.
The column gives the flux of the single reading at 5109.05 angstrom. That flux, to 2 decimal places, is 16.35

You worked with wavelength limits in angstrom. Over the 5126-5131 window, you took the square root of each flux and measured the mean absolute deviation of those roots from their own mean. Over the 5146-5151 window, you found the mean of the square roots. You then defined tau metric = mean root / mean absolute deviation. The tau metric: 208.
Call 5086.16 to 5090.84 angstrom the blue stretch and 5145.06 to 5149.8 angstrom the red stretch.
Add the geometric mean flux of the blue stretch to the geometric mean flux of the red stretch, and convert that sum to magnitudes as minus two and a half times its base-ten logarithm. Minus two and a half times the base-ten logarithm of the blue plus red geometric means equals -3.860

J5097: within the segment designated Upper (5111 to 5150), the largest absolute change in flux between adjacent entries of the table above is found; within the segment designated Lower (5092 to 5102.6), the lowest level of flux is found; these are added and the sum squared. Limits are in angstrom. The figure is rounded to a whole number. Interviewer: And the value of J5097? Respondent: 271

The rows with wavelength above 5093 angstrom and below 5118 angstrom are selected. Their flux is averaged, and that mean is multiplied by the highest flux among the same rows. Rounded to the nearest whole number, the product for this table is 304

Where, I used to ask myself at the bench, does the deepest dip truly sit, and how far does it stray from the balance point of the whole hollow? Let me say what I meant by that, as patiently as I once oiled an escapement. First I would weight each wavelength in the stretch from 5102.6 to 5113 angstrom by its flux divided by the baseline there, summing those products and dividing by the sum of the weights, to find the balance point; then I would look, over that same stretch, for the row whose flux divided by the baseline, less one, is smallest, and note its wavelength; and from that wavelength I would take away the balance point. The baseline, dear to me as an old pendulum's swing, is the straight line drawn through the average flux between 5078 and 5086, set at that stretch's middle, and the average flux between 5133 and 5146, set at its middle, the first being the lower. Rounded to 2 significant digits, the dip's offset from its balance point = 3.6 angstrom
